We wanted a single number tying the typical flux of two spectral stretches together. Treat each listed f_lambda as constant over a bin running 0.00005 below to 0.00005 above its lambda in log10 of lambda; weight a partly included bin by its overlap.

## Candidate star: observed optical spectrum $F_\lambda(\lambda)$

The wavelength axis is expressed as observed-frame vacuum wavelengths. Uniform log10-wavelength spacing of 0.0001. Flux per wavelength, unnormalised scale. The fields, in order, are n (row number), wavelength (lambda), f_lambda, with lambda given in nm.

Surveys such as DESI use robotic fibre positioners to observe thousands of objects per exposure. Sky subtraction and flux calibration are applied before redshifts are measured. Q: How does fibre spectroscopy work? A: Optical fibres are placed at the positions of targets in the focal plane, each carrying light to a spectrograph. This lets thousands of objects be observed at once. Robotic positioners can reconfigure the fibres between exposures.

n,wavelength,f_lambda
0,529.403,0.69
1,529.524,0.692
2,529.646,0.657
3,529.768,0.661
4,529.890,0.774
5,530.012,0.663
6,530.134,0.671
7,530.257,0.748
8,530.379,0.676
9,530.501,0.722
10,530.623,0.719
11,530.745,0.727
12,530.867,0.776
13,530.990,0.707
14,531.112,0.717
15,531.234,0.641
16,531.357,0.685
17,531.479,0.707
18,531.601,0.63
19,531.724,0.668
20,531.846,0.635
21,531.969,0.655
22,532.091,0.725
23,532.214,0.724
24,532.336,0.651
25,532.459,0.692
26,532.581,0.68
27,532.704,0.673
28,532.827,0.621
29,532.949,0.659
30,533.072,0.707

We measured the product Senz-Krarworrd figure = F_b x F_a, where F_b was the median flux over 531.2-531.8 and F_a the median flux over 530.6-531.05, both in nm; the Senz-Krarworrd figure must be 0.483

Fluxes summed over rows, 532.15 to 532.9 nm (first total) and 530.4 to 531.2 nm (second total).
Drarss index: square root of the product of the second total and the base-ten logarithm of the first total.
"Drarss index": 1.63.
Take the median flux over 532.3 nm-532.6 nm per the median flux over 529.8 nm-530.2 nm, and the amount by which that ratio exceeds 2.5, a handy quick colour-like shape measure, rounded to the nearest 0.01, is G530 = -1.49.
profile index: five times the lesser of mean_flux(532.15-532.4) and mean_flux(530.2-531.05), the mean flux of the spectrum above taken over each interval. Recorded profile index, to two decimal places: 3.44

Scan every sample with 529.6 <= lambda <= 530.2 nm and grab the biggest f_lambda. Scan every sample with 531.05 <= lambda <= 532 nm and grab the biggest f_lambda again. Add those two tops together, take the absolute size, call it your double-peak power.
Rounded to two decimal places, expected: 1.49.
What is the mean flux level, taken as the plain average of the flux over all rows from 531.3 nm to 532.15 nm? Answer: 0.67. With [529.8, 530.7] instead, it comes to 0.71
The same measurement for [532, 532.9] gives 0.68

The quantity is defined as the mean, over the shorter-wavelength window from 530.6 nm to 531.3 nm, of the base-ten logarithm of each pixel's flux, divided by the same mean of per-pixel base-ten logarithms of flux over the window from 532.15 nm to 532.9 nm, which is 0.85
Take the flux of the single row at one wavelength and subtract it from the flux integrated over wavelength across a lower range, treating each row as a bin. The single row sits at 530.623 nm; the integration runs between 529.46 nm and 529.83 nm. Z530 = -0.47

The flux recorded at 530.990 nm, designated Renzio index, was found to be 0.707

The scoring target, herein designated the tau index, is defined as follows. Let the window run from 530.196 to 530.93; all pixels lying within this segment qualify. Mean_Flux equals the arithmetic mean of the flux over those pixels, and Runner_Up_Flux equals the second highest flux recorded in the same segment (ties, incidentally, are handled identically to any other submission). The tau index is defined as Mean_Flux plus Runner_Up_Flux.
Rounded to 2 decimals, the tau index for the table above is 1.48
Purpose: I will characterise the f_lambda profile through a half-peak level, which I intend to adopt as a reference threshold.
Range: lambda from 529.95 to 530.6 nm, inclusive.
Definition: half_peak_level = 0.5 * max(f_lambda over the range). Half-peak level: 0.374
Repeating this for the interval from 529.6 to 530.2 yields 0.387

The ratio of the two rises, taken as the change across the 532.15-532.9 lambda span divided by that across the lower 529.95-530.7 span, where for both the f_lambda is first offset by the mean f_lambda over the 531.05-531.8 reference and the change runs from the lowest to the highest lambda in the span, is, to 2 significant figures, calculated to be -1.8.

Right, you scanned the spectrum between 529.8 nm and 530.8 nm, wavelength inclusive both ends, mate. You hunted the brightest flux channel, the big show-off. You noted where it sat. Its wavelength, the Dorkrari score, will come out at 529.890 nm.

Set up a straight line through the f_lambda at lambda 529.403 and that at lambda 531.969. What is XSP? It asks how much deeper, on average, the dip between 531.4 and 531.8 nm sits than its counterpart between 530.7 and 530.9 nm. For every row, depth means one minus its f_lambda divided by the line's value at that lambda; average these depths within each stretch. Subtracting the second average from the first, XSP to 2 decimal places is 0.11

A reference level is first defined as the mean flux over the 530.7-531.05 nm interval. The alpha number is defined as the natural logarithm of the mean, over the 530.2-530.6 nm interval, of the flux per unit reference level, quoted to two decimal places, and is -0.03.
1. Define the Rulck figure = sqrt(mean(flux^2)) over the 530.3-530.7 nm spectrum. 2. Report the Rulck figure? 0.706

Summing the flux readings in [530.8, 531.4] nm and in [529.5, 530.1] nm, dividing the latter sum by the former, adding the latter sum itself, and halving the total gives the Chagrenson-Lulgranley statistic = 2.21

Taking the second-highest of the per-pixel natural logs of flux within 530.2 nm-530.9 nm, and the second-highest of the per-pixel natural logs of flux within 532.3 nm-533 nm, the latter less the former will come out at -0.10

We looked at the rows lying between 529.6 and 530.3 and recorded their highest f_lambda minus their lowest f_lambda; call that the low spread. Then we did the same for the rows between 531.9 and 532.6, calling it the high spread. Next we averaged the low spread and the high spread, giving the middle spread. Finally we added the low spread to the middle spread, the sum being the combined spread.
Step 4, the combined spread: 0.21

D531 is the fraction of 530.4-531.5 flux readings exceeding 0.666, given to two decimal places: 0.89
